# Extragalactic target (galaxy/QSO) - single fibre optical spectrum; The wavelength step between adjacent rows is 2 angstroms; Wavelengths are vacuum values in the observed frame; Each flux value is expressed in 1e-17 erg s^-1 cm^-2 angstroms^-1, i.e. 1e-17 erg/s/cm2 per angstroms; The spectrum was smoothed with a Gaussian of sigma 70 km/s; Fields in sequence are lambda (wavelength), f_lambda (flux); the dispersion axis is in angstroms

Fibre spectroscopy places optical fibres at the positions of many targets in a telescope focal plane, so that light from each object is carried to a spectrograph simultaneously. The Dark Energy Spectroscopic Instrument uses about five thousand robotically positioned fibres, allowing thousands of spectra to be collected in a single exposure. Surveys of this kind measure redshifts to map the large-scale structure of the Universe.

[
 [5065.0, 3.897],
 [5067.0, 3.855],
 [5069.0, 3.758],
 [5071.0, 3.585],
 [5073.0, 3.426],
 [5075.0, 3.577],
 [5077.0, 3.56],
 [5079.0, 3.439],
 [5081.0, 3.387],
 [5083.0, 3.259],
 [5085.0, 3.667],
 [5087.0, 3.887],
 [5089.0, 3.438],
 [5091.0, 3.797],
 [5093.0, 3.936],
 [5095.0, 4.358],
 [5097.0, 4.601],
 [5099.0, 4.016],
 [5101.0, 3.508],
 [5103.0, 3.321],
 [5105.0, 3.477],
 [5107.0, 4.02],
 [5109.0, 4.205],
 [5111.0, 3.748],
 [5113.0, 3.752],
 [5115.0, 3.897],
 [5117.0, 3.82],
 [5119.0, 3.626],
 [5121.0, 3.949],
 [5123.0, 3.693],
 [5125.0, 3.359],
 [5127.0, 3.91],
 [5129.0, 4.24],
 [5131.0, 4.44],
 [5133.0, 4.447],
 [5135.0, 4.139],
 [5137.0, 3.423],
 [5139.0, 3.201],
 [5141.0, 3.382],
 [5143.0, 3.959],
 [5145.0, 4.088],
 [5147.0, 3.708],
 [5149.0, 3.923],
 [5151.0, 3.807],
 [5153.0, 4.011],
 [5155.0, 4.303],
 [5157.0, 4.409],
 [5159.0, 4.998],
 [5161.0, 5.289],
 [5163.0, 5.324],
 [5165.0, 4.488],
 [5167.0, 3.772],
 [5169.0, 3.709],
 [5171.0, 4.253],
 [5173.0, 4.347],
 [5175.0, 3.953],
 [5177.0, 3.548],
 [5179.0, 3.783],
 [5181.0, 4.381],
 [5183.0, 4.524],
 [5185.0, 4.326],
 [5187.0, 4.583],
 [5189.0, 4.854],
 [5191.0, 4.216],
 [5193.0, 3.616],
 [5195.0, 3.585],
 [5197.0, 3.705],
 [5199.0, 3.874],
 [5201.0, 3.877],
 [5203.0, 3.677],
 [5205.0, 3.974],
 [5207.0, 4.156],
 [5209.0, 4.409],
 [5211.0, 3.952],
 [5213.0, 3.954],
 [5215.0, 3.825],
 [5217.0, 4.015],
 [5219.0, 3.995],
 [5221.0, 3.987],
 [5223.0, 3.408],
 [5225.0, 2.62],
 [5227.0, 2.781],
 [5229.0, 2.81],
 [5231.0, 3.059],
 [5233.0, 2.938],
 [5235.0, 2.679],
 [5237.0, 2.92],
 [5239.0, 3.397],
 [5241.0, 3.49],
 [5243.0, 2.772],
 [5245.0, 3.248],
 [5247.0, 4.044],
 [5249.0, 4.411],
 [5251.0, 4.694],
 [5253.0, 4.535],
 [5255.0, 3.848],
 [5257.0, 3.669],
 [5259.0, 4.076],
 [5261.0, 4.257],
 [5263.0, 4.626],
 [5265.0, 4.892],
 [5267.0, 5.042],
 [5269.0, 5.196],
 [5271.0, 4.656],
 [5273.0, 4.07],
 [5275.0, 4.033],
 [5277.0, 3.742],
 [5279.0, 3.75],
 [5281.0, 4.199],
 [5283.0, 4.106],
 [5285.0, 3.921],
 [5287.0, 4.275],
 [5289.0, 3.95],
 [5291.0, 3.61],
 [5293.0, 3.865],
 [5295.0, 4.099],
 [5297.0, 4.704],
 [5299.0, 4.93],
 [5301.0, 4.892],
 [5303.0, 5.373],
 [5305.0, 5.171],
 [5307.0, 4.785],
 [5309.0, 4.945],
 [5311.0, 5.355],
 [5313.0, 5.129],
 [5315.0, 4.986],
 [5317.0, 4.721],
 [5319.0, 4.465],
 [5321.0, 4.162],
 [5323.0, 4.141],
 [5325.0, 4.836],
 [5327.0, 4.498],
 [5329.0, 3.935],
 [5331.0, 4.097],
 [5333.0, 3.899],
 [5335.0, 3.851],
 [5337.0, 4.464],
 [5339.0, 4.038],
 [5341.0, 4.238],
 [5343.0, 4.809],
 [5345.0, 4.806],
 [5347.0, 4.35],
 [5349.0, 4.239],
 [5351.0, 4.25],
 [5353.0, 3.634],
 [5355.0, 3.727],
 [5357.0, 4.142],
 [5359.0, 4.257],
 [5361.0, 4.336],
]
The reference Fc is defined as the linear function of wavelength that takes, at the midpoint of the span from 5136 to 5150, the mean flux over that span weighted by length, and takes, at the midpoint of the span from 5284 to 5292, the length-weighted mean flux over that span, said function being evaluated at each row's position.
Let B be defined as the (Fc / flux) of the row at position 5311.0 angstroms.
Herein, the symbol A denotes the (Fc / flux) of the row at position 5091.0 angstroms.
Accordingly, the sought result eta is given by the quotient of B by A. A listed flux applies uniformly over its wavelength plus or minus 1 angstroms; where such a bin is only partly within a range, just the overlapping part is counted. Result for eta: 0.79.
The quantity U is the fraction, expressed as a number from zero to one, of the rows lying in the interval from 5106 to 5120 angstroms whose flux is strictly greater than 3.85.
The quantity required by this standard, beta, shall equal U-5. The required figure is -4.57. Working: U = 0.43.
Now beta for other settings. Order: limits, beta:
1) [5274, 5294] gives -4.30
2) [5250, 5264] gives -4.29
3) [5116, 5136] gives -4.40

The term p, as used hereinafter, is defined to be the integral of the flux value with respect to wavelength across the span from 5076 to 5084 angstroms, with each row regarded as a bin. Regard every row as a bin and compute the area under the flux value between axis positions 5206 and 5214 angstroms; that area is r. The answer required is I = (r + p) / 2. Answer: 30.1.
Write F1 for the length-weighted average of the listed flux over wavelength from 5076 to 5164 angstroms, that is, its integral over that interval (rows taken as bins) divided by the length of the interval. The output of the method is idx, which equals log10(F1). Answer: 0.59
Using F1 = 3.9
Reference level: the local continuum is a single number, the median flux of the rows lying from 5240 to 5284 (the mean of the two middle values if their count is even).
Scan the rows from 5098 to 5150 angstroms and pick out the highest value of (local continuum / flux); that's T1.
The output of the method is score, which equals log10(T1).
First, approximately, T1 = 1.28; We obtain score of 0.107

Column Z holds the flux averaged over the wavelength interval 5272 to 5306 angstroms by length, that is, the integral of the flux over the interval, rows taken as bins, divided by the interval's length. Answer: 4.28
